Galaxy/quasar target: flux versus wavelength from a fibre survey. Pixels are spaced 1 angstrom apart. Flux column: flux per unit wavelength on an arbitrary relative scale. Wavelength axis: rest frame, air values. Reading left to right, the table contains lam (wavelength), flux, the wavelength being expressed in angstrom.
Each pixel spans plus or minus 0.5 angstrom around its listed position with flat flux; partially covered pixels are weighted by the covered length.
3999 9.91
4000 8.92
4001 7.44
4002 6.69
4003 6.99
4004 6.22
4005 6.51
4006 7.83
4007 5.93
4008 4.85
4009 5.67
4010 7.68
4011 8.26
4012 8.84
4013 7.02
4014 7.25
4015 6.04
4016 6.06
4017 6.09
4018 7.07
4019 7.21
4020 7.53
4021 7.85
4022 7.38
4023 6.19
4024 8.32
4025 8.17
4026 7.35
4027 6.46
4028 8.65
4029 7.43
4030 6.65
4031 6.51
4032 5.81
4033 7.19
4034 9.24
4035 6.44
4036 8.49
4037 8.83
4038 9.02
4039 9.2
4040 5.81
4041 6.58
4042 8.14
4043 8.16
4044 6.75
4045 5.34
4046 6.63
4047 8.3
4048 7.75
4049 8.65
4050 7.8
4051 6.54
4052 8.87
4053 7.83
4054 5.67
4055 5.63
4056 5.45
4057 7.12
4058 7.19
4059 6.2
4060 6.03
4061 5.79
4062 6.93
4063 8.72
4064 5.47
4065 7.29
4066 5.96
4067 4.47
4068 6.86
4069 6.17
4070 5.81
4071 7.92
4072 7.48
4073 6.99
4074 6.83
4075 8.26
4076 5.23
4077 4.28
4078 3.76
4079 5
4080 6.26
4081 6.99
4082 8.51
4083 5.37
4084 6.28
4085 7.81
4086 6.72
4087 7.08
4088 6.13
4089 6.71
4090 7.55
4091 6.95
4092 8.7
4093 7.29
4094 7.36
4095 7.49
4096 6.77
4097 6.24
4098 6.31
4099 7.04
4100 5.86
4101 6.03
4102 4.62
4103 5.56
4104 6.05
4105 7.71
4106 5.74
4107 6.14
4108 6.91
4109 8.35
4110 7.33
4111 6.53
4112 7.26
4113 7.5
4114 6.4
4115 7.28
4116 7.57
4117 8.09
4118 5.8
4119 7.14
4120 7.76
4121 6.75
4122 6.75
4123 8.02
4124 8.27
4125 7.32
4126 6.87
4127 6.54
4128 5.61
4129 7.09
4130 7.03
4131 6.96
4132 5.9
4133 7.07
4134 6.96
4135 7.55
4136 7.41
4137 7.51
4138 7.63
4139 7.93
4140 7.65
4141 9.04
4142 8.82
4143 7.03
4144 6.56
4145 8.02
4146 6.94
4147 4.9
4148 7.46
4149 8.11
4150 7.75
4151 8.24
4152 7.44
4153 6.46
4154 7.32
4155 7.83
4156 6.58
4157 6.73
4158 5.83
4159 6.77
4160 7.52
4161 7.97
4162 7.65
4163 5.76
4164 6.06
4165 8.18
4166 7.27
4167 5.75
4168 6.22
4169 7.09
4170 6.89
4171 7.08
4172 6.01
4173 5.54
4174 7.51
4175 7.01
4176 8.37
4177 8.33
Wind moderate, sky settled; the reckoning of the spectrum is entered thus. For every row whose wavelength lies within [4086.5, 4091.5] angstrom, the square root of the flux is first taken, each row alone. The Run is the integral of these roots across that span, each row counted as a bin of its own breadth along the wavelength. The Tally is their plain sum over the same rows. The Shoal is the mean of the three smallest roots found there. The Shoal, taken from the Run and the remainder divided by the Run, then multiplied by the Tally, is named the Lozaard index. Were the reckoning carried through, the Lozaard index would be 10.5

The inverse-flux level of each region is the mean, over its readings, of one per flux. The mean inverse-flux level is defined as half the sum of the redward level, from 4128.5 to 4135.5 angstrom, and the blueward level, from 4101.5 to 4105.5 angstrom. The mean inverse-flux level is 0.159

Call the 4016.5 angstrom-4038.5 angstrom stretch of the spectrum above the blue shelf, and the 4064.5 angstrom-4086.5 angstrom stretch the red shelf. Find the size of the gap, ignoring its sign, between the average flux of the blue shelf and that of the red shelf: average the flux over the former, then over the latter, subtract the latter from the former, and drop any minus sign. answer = 1.1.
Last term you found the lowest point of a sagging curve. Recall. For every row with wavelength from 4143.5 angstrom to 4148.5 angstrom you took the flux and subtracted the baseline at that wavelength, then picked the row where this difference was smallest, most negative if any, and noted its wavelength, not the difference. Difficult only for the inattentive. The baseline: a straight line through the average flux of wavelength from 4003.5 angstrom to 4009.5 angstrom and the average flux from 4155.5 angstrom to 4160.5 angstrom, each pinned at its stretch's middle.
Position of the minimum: 4147 angstrom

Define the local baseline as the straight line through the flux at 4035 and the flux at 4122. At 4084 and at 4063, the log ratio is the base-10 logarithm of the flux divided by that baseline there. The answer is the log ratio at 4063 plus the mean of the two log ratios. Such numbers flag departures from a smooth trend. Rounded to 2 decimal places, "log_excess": 0.18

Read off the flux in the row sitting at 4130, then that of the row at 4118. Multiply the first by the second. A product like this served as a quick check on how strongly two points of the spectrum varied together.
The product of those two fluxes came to 41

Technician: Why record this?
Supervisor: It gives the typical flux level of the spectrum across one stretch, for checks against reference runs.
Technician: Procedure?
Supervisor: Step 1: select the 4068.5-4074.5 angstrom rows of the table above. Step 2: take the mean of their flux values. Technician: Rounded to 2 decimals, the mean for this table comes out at 6.87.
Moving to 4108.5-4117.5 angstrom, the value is 7.37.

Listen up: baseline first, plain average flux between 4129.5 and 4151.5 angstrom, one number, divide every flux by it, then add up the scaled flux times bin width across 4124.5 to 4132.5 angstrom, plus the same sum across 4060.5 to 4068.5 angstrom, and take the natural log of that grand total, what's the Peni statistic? 2.65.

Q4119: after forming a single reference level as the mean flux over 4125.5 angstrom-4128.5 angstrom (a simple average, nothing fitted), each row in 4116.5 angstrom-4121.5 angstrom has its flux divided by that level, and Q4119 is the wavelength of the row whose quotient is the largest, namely 4117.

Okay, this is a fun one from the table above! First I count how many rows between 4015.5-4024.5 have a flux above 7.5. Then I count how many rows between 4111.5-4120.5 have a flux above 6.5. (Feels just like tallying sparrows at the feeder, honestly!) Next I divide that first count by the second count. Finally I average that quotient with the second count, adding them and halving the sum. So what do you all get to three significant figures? 3.71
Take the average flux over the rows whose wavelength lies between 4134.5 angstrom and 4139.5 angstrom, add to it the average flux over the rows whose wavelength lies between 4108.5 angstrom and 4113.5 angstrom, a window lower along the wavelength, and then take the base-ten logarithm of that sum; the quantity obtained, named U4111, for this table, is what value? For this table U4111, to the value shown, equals 1.18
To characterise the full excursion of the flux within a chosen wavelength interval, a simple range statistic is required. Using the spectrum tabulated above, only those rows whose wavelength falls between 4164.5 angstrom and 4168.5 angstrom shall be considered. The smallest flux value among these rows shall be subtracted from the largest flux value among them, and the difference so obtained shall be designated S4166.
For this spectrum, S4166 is 2.4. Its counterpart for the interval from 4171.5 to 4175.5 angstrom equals 2.0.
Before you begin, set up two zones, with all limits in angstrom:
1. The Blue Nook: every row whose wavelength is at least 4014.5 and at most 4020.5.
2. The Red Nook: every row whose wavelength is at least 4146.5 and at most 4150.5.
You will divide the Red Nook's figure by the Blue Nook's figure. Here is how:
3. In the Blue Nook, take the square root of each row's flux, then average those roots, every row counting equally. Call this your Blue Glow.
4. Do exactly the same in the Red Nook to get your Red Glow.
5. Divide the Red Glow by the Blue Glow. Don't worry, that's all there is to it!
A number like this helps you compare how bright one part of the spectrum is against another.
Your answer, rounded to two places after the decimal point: 1.03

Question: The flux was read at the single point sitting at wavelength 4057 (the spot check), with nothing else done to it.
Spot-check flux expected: 7.12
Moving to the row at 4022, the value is 7.38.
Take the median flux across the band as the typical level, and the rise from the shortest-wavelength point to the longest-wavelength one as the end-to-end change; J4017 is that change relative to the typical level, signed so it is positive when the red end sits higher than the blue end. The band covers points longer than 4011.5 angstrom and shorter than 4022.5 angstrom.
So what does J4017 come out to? -0.20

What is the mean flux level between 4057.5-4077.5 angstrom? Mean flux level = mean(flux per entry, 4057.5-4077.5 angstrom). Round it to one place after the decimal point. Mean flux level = 6.5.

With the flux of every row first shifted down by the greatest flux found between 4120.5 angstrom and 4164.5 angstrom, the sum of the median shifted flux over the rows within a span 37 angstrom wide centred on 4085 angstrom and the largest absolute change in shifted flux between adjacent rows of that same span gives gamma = 0.82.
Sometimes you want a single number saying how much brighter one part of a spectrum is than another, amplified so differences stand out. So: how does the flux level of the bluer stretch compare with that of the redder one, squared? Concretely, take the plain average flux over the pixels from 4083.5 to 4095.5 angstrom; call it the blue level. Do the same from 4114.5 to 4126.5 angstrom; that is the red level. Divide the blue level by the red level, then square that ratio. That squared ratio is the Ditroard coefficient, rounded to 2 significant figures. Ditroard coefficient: 0.96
